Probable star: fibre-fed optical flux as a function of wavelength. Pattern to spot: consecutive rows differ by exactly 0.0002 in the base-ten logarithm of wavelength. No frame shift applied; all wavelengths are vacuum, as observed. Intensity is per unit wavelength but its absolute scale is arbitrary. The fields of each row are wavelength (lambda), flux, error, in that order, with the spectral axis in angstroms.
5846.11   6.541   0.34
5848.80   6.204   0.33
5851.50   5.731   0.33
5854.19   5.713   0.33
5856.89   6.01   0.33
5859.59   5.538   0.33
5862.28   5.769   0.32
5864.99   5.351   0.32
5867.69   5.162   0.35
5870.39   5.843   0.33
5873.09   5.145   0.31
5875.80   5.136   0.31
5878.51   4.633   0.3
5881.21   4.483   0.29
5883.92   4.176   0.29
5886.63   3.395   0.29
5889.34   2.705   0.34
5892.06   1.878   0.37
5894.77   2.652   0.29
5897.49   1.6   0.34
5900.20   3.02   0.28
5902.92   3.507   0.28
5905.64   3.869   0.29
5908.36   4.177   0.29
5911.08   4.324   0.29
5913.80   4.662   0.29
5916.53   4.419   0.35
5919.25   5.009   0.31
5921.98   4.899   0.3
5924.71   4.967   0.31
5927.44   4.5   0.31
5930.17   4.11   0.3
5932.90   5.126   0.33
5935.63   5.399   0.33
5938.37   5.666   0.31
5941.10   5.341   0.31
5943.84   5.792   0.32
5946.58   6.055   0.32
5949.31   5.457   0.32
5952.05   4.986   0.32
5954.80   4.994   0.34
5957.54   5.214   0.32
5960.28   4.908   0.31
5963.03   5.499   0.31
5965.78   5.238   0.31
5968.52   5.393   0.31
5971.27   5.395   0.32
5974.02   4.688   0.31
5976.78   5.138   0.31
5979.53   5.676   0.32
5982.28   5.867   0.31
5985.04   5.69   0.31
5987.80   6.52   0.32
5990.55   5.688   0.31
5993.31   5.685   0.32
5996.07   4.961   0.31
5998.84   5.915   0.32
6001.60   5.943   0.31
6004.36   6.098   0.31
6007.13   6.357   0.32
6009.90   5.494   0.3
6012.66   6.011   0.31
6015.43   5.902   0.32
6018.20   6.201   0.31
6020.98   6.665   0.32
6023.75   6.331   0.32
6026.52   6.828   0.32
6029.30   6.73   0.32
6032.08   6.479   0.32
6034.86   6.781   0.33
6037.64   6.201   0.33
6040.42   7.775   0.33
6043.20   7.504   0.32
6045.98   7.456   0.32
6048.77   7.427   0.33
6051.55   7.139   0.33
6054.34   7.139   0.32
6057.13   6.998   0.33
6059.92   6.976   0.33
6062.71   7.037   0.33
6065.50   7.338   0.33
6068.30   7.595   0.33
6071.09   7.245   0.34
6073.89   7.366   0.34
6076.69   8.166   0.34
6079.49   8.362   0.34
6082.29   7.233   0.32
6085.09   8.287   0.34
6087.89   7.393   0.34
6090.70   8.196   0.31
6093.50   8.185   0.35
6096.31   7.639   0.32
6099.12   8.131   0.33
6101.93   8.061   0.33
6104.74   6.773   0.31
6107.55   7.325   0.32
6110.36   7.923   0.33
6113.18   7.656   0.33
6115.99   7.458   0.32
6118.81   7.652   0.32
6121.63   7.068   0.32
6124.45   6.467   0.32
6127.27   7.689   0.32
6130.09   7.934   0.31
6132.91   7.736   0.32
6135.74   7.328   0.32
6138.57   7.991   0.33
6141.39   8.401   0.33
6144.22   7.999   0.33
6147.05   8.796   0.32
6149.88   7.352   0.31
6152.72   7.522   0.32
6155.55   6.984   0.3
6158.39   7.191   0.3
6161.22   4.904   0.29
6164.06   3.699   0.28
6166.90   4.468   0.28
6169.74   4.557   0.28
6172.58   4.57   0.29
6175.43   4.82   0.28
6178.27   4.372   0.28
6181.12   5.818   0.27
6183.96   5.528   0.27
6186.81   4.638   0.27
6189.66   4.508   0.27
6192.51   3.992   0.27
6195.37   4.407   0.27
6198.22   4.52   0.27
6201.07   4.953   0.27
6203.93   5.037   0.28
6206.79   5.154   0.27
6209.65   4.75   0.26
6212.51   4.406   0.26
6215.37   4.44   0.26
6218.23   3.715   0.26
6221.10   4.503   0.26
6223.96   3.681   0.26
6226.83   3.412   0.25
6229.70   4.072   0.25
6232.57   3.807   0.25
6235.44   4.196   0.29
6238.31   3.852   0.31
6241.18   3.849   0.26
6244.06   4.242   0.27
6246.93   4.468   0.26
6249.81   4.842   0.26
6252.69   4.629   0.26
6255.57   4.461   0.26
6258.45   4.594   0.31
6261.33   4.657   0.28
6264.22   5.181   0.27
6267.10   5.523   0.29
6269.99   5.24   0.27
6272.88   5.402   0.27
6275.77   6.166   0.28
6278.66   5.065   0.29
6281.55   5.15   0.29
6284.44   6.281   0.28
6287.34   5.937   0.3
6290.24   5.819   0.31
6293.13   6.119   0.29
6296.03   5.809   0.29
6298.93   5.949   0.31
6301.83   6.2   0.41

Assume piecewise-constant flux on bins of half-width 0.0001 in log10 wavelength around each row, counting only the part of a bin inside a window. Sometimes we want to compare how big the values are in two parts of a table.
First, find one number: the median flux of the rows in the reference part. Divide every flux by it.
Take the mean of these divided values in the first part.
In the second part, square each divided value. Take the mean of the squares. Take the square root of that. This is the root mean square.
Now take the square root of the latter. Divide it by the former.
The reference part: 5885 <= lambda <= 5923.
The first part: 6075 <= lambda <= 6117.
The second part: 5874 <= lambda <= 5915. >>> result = 0.48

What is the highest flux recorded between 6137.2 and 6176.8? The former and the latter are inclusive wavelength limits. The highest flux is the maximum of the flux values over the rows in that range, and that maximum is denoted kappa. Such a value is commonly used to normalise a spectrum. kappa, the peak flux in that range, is 8.796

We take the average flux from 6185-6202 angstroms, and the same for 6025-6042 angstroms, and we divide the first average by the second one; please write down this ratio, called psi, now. 0.66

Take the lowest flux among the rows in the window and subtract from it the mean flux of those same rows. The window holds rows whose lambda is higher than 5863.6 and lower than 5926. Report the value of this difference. -2.5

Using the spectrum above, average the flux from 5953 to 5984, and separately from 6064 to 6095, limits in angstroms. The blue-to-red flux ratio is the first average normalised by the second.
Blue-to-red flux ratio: 0.68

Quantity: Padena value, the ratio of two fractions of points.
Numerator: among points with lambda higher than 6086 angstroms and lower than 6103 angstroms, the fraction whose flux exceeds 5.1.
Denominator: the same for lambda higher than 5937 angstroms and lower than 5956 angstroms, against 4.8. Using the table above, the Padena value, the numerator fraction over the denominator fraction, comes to 1.0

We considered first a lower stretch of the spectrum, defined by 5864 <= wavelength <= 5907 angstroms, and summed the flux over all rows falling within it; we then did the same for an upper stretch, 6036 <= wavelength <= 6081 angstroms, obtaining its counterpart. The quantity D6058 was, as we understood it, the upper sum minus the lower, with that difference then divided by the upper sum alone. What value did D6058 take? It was 0.47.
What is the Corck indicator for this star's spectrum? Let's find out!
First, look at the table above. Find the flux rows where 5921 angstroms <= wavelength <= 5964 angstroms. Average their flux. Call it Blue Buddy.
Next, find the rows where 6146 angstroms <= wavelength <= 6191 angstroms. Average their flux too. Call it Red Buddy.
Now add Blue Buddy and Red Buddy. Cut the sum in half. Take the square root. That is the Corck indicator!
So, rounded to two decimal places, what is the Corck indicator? 2.32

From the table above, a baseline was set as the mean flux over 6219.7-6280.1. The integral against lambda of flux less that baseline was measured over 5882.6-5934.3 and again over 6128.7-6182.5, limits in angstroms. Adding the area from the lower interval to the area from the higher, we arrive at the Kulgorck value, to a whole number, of 64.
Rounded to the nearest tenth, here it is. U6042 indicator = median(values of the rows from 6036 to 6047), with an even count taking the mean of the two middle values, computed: 7.5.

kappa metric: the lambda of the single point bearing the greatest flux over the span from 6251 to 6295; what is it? 6284.44 angstroms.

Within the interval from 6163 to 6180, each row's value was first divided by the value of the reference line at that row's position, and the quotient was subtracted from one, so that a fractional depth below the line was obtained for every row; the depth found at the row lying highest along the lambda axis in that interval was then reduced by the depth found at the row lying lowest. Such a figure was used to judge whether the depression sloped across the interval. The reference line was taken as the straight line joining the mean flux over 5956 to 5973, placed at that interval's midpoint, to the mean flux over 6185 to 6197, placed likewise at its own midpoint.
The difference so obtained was -0.16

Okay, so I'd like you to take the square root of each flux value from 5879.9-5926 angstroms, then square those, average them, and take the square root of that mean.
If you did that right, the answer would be 1.9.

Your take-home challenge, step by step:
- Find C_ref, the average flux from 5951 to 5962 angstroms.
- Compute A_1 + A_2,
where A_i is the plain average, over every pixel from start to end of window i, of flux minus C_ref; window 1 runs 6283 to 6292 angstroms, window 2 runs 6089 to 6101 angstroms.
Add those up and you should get 4.0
